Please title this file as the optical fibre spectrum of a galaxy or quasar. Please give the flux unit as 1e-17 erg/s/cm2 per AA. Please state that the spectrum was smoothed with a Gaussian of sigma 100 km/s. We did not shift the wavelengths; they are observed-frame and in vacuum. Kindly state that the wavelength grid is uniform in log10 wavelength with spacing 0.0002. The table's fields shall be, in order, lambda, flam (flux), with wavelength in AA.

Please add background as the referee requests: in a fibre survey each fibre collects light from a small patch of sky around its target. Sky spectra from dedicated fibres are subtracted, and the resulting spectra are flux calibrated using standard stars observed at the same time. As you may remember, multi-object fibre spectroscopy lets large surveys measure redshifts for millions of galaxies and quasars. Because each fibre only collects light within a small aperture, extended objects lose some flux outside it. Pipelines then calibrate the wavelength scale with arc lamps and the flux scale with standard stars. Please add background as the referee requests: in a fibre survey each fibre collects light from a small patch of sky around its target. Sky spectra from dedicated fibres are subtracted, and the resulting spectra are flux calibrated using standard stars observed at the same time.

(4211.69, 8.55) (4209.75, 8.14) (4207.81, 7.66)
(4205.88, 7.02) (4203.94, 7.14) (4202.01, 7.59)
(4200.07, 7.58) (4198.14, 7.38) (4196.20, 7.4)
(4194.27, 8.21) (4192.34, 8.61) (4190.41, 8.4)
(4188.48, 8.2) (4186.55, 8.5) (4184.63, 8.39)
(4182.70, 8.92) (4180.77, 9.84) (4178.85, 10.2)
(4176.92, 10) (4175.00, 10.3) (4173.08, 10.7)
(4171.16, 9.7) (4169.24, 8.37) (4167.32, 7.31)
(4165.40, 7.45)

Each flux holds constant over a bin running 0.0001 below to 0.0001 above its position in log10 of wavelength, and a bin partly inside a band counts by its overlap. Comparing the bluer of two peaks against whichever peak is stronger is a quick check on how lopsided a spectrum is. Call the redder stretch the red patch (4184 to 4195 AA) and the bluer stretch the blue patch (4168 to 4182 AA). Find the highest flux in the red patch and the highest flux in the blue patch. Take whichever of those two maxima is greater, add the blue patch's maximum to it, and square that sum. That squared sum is 458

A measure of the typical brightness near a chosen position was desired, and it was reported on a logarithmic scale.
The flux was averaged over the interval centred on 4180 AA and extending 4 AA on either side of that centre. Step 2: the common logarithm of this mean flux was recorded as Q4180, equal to 0.99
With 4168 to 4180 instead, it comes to 0.99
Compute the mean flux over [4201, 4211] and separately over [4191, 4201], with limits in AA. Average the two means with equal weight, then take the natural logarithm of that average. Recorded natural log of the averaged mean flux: 2.04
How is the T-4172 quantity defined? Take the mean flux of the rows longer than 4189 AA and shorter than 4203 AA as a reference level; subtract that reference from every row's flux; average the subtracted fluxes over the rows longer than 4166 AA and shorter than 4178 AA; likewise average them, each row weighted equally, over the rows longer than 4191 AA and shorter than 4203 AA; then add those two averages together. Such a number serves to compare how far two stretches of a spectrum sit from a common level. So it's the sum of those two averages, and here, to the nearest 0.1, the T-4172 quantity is 1.4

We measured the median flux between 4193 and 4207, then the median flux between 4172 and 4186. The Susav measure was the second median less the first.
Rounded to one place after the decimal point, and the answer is 2.6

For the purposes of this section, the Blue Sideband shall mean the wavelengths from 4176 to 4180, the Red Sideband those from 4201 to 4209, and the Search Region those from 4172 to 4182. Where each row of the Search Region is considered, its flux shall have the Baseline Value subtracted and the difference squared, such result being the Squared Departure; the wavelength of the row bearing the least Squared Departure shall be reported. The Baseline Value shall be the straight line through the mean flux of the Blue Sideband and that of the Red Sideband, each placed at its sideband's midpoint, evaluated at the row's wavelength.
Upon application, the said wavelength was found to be 4180.77 AA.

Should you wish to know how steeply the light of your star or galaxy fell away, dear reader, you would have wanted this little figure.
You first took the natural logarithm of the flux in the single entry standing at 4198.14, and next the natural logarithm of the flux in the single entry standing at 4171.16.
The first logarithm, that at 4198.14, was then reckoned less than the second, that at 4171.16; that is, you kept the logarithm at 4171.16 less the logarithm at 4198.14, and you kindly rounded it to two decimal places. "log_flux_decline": 0.27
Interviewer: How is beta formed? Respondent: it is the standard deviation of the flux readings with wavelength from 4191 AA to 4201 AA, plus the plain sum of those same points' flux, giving 39.7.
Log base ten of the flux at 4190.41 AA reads 0.924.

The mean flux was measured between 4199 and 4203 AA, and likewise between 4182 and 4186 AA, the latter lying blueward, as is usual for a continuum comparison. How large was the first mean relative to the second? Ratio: 0.88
